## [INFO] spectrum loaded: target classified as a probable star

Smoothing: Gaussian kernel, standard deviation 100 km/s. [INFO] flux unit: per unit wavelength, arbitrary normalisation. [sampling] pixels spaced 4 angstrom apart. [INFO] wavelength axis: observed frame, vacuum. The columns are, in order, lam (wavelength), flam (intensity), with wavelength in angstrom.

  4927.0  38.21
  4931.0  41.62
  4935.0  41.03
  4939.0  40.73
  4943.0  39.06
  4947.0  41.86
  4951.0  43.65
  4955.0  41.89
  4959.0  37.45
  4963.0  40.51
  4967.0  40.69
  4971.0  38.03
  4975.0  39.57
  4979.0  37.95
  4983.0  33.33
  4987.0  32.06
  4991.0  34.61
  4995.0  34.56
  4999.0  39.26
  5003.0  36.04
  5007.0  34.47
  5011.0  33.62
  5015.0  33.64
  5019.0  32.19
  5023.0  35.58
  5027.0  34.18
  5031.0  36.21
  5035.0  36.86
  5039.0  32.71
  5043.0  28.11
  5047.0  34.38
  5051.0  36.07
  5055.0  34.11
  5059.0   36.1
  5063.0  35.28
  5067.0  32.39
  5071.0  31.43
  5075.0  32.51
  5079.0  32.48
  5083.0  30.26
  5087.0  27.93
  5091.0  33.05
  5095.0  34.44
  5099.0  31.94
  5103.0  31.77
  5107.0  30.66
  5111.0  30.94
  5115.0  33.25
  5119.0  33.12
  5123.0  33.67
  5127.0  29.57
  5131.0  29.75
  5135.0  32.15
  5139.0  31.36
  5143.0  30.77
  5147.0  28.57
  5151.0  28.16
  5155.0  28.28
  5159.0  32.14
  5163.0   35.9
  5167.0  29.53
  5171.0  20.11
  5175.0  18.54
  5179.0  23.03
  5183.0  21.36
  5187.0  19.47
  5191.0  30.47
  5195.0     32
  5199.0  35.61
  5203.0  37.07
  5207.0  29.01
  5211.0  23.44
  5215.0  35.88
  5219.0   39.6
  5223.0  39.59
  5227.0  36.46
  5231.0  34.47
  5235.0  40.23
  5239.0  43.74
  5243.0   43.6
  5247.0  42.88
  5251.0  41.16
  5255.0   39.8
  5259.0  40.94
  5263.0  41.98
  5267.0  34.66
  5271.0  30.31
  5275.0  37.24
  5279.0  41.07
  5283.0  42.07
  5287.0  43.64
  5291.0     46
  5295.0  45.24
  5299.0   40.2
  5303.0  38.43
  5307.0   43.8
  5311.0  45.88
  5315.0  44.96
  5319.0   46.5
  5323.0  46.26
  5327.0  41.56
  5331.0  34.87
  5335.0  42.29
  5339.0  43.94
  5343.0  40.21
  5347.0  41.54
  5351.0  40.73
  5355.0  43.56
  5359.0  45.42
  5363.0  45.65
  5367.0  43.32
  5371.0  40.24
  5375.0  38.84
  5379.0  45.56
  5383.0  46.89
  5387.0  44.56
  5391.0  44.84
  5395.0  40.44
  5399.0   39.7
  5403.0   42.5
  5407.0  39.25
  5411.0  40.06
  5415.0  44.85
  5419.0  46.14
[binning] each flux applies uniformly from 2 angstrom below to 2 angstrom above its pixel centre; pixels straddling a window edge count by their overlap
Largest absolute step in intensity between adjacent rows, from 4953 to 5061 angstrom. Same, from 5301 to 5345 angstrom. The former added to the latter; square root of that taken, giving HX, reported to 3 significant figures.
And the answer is 3.70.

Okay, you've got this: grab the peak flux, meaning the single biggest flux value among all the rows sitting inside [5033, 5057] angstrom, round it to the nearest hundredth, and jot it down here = 36.86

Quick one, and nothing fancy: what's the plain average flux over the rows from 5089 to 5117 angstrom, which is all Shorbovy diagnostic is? 32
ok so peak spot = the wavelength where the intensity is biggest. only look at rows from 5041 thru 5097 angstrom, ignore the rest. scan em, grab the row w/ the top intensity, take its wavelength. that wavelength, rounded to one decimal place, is 5059.0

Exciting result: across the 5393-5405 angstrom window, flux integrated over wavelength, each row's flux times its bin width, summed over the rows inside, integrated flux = 491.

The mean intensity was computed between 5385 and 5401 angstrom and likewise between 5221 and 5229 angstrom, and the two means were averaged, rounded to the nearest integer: 40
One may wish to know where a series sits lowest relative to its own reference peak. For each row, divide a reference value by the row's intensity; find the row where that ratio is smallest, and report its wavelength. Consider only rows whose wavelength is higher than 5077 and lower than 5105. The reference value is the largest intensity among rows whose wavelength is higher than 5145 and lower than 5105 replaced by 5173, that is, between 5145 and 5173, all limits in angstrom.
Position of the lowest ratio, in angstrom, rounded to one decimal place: 5095.0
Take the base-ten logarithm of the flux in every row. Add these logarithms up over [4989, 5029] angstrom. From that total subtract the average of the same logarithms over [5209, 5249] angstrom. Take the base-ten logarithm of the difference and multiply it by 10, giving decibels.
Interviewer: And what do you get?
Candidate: 11.4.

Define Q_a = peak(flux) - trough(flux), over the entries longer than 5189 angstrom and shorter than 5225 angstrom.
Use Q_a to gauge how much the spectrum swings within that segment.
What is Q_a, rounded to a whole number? 16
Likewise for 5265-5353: 16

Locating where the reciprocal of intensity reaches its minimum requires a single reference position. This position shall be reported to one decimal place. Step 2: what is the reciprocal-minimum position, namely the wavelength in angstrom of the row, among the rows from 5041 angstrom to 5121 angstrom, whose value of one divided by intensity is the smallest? 5059.0 angstrom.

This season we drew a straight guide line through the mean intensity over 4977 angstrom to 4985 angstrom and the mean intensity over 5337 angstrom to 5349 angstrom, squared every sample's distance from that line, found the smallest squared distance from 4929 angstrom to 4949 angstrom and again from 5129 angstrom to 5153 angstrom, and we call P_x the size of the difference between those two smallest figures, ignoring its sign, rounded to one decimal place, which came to 21.2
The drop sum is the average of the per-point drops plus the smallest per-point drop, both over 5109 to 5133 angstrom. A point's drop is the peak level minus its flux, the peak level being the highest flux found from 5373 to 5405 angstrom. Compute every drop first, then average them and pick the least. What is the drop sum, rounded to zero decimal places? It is 28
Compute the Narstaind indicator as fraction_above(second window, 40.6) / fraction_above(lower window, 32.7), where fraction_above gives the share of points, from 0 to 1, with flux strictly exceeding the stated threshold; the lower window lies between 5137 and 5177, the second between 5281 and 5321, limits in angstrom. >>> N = 8.0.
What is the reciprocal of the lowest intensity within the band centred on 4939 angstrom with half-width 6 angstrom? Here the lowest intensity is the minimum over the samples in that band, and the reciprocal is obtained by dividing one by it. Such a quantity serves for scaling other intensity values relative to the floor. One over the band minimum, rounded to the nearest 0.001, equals 0.026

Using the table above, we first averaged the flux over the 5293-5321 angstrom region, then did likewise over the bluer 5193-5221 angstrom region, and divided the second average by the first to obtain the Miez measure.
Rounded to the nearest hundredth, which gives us 0.76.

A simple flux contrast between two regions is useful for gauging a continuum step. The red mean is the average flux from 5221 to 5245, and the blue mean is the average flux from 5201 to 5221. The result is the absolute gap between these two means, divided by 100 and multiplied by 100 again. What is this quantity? 6.7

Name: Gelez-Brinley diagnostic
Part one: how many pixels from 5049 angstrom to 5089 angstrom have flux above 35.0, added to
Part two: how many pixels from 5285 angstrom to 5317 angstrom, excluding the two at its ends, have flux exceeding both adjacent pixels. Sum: 5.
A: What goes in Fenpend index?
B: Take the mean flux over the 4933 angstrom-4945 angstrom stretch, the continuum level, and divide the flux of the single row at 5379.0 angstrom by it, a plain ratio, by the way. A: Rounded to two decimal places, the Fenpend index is 1.13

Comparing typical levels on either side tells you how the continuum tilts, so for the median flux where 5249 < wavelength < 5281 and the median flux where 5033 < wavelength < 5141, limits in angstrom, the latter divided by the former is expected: 0.80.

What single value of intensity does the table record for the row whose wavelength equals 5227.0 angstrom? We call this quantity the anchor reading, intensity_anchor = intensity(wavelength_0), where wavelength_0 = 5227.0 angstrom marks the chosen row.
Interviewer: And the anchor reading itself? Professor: 36.46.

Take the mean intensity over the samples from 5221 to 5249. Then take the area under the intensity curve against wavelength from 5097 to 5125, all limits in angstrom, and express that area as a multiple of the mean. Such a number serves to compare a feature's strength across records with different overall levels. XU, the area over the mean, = 22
